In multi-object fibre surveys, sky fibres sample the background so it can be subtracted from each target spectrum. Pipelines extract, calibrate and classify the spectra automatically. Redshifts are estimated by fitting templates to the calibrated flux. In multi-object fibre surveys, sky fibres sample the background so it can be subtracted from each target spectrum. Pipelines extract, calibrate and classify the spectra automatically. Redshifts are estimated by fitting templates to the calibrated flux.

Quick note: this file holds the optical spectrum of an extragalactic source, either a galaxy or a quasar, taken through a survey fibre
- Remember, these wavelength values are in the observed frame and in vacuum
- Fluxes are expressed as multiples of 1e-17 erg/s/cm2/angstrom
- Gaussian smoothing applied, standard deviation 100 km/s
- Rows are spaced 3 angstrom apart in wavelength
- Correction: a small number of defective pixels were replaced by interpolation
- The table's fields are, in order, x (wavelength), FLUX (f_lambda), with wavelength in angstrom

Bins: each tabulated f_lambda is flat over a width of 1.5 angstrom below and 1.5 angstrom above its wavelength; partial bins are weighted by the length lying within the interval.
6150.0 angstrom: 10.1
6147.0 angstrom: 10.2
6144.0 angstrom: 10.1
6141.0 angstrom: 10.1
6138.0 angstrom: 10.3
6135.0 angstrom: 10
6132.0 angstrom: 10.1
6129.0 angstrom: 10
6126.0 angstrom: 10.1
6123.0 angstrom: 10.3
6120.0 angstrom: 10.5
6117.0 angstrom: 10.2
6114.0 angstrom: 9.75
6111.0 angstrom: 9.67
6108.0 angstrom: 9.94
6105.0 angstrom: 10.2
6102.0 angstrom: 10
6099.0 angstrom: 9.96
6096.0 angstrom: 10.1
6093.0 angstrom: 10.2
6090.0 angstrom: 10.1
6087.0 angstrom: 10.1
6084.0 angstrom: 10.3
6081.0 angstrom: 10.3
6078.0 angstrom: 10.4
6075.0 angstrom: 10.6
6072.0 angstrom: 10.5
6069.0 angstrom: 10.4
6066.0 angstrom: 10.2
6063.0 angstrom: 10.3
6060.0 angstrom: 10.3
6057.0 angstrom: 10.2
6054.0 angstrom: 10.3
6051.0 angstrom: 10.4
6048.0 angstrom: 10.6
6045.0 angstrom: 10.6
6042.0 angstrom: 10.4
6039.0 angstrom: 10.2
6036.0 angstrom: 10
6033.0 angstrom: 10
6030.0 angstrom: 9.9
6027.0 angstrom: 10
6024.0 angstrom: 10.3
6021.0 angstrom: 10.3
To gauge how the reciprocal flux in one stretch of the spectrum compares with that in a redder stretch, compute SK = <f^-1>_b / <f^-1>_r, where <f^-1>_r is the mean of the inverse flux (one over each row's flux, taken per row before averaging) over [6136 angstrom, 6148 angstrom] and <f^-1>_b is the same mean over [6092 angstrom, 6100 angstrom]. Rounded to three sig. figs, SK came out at 1.01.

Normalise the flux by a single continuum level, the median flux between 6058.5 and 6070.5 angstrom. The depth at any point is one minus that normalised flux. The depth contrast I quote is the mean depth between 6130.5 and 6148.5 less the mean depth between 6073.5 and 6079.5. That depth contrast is 0.036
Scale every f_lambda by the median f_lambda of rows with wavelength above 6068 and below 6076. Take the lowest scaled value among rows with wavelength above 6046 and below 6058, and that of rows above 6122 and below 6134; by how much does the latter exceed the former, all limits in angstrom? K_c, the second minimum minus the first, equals -0.019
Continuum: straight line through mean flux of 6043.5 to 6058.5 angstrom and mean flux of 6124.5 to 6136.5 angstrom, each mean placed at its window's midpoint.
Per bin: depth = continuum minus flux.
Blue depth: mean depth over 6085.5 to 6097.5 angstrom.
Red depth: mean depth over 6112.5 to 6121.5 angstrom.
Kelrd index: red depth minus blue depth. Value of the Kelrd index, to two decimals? -0.14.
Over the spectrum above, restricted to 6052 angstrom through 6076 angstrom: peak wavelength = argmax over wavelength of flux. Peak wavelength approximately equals 6075.0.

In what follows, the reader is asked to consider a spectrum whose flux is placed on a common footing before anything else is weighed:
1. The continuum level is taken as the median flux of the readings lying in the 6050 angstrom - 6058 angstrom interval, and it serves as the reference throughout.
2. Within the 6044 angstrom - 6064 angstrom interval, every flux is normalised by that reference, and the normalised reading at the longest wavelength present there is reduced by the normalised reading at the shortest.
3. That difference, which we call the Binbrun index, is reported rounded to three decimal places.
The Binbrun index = -0.029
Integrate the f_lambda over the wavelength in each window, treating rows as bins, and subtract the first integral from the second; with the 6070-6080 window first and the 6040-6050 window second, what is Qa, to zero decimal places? 0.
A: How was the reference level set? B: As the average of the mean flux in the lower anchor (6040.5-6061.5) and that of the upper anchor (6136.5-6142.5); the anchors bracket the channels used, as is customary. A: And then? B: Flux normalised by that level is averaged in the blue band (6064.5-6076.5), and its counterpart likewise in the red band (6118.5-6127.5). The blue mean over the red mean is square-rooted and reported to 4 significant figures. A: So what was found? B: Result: 1.006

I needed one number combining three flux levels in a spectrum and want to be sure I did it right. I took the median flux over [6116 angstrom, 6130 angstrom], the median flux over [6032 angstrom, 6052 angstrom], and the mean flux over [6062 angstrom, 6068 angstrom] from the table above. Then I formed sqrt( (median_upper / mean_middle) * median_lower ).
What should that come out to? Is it 3.22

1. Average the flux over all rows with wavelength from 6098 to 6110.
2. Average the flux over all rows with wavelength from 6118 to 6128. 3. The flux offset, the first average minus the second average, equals -0.27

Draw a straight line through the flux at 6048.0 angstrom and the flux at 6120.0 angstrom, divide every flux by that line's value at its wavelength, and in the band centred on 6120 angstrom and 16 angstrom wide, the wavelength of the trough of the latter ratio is 6114.0 angstrom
